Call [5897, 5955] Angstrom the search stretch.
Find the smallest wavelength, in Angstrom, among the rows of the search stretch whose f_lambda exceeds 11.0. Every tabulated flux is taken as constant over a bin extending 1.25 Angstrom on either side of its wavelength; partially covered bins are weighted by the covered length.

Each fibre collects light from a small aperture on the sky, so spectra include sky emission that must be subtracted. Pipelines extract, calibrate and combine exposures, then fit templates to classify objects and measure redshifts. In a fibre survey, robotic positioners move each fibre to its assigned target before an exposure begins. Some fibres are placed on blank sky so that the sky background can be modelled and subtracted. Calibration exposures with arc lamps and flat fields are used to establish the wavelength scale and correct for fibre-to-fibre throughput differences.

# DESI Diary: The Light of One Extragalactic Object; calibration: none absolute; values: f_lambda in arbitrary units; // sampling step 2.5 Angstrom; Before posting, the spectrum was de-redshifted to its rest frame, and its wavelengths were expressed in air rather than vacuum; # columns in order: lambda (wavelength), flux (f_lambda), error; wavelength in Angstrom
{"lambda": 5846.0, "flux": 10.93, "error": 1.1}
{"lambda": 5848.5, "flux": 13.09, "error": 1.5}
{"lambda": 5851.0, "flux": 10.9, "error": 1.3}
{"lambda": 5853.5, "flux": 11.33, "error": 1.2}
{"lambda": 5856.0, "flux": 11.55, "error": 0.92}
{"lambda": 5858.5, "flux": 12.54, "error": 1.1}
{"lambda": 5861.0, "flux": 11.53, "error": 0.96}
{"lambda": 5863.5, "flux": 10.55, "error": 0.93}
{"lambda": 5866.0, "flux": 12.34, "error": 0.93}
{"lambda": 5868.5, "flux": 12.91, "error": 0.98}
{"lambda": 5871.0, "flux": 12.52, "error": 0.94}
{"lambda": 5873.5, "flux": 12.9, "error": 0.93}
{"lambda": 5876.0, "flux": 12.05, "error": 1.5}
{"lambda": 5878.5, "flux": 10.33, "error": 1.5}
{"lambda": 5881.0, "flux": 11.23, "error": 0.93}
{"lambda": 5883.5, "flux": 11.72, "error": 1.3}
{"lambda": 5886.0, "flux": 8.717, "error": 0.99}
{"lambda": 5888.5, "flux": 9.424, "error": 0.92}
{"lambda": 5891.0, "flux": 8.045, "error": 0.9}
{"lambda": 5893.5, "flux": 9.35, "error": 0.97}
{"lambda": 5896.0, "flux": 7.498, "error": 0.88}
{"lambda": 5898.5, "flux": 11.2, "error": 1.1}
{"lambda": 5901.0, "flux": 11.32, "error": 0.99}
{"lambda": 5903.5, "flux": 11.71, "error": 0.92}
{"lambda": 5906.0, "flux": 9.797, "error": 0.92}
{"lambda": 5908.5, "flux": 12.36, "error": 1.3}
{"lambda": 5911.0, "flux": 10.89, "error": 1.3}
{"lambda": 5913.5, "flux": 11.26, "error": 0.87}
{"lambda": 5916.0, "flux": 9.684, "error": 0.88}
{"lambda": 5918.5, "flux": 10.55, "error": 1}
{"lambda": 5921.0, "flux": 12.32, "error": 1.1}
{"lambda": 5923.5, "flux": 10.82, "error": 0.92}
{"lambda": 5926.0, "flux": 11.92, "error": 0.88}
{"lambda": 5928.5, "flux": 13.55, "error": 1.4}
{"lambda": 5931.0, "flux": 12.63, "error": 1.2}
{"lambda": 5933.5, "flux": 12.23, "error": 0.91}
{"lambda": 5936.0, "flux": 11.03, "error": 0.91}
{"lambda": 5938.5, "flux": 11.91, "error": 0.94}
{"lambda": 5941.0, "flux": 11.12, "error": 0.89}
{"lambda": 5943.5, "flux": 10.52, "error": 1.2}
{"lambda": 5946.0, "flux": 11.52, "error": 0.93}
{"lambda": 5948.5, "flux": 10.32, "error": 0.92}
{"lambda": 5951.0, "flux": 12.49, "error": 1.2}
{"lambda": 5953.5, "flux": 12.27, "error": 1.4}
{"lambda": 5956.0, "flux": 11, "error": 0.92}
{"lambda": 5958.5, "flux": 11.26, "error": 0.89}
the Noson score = 5898.5 Angstrom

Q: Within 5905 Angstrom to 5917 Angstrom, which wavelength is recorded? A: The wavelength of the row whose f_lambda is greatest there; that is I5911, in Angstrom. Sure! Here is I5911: 5908.5 Angstrom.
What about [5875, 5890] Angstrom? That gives 5876.0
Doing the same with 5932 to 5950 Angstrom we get 5933.5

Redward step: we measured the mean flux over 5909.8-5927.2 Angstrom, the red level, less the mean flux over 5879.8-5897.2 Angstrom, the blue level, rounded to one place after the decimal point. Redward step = 1.6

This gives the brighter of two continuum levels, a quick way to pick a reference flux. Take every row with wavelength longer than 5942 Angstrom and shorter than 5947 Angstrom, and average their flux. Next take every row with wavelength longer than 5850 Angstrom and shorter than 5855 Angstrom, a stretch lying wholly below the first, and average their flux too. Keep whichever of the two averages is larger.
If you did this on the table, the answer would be 11.1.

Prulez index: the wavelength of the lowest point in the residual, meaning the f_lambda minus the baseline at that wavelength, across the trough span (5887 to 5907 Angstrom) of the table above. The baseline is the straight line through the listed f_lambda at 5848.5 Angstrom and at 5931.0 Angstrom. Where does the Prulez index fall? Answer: 5896.0 Angstrom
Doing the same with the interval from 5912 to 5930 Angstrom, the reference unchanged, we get 5916.0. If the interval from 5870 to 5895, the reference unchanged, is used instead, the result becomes 5891.0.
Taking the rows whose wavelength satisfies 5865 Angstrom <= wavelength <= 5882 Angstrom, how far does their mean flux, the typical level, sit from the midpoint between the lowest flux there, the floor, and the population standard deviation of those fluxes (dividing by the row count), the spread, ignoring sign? 6.4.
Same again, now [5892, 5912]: 6.0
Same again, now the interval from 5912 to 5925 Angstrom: 5.7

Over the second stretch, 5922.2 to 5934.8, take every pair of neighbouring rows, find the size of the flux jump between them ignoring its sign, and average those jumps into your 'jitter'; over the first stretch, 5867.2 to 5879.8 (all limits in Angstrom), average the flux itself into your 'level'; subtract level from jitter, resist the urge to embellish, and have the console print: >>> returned -11.1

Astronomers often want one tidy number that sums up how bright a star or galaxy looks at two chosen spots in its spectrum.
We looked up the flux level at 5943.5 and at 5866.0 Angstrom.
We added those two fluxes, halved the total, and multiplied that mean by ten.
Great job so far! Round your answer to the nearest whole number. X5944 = 114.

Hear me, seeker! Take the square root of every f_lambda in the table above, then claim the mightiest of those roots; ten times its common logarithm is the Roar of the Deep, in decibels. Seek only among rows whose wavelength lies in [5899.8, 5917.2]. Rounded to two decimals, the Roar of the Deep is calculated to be 5.46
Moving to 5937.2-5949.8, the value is 5.38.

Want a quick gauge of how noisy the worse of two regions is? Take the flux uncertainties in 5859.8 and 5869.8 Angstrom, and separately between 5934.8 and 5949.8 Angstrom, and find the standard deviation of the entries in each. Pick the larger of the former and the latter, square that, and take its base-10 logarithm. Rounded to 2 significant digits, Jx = -1.9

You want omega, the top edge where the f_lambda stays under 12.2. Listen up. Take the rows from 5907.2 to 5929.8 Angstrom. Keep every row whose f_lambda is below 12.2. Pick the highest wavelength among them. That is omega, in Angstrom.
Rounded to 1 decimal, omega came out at 5926.0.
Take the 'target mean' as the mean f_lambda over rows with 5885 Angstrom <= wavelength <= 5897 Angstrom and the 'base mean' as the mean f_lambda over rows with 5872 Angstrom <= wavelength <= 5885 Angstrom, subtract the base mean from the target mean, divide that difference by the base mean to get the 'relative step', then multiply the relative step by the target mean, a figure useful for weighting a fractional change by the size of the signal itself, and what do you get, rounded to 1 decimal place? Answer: -2.2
